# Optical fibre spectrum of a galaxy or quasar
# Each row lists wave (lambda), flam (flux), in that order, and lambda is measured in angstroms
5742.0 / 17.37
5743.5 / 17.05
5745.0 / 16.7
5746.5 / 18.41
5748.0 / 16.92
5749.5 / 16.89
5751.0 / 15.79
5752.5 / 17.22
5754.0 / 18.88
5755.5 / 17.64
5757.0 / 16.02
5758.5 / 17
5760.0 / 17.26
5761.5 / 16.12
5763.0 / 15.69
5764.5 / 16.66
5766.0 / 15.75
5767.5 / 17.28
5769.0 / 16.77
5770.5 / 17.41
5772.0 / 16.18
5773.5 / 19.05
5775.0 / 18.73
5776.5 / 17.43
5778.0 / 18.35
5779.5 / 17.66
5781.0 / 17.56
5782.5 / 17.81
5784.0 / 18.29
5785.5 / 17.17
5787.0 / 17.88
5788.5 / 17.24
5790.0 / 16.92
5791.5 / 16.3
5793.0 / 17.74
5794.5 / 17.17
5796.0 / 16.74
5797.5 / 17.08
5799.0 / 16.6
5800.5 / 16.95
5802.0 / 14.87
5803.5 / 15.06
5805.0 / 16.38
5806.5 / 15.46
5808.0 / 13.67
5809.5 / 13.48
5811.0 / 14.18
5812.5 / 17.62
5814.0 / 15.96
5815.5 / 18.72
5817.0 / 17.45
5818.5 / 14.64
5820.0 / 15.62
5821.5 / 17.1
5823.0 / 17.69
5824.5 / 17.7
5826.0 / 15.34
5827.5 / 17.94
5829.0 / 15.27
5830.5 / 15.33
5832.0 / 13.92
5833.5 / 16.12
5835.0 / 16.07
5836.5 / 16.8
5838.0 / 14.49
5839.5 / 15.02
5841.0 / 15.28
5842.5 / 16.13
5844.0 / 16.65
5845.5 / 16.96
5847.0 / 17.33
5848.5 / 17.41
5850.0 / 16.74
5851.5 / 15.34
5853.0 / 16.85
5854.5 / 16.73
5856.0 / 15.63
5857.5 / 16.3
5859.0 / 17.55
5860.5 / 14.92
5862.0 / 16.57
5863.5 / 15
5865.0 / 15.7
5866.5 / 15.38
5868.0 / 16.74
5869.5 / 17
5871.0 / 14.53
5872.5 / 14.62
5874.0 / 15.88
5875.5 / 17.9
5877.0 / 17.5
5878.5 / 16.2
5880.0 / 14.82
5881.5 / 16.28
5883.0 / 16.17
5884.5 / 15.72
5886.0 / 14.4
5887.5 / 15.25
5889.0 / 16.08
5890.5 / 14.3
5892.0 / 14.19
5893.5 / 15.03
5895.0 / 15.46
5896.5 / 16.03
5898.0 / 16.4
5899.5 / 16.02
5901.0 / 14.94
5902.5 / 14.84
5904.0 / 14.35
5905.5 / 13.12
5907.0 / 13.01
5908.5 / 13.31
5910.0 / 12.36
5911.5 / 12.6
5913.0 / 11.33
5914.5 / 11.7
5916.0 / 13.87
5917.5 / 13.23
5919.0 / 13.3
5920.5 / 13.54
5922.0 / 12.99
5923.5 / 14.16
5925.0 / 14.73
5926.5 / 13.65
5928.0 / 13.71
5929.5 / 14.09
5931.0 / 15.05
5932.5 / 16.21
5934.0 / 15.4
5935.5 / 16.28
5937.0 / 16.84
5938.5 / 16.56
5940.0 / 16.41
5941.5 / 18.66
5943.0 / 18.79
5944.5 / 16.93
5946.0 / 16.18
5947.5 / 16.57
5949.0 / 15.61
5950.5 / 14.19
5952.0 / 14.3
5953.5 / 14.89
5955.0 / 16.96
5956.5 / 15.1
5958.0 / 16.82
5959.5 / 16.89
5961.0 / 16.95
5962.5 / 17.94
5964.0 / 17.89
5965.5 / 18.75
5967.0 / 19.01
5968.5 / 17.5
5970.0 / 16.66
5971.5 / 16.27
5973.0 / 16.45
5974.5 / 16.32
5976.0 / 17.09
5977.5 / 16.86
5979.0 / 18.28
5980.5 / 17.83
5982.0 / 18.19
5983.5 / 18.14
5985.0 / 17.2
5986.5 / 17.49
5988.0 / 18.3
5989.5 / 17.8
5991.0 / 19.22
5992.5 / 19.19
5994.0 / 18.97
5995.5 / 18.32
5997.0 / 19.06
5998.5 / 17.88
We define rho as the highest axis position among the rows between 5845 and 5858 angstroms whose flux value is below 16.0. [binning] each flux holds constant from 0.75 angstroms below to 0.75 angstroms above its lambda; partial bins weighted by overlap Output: 5856.0 angstroms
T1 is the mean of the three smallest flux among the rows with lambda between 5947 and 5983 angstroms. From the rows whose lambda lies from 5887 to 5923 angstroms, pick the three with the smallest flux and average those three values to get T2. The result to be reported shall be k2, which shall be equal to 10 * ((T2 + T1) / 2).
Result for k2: 131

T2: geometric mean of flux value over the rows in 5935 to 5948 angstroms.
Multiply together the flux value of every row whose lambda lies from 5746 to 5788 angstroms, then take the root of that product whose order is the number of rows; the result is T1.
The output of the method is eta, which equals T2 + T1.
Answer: 34.3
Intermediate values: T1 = 17.3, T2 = 17.0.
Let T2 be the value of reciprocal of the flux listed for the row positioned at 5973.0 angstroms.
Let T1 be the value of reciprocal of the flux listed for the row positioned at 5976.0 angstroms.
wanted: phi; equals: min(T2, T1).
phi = 0.0585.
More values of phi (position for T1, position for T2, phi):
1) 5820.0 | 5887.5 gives 0.0640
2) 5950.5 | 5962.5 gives 0.0557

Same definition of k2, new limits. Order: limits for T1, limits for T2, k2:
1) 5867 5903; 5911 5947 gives 131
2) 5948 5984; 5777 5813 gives 141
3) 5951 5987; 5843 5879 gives 147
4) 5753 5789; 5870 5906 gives 148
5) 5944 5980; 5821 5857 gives 145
